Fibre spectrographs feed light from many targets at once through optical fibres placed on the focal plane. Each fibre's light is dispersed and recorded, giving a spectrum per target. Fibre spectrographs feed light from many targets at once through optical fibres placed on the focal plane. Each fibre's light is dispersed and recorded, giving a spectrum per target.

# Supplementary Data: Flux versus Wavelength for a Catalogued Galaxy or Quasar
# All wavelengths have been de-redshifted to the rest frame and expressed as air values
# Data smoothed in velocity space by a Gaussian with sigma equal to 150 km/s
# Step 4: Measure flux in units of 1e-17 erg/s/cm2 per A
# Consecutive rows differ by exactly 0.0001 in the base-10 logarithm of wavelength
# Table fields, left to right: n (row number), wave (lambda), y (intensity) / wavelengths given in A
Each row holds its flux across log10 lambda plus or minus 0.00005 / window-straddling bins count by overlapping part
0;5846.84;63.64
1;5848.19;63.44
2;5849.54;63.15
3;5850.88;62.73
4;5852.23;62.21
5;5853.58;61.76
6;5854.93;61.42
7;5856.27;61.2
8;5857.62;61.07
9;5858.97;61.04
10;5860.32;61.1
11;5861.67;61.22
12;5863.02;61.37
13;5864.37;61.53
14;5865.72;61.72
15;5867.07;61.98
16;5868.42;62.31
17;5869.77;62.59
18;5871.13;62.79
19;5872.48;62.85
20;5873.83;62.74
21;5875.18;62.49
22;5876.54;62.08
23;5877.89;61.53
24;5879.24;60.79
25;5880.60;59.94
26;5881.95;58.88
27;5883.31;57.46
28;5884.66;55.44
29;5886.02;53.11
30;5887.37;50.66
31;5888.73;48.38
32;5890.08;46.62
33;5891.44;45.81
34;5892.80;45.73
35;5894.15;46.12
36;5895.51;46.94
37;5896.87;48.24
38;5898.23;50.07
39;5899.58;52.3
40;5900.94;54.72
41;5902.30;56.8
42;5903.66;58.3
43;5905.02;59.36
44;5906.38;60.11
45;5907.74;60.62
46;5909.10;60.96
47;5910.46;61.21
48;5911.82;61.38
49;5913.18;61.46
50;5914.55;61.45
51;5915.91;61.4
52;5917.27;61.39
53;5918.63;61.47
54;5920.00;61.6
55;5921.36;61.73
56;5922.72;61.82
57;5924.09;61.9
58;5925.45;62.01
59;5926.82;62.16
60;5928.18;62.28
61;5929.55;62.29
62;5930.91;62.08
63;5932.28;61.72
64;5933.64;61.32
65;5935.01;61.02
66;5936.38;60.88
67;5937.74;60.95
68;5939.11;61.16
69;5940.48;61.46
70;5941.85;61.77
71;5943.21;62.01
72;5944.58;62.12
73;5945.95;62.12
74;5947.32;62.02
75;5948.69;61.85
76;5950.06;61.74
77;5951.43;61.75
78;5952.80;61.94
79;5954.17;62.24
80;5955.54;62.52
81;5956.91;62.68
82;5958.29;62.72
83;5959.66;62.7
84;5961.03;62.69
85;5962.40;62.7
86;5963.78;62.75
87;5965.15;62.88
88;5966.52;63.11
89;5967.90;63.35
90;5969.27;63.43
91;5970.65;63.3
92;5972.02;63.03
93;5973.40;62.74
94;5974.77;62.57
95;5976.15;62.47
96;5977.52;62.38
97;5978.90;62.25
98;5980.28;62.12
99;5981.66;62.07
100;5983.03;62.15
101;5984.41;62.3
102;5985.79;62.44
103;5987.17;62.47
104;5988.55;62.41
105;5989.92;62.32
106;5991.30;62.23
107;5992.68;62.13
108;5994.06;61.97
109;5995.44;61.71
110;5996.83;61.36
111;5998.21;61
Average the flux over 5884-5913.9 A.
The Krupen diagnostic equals 53.8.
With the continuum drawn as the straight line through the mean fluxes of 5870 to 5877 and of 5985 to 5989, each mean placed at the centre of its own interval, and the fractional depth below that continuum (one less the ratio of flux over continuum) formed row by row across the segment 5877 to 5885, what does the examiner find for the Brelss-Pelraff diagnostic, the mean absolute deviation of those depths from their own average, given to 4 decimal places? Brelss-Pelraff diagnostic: 0.0279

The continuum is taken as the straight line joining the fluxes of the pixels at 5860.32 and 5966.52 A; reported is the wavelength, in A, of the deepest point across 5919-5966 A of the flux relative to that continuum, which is 5936.38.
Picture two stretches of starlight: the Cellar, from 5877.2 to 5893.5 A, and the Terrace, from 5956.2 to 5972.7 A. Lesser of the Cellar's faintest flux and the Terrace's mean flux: 46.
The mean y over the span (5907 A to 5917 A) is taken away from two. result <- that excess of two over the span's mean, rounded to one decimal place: -59.2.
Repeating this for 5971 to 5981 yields -60.5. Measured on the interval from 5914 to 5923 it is -59.6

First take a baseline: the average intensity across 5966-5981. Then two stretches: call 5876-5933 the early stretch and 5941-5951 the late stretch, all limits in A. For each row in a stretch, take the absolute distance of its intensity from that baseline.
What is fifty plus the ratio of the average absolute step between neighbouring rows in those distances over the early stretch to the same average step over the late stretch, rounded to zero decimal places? 57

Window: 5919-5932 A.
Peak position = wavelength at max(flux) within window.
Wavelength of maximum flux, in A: 5929.55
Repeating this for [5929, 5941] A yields 5929.55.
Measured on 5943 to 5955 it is 5954.17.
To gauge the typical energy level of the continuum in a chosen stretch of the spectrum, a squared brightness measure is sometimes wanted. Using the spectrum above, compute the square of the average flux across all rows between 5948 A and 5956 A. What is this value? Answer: 3845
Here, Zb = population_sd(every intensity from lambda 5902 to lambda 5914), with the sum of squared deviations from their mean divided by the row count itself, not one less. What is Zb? 1.50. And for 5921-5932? 0.19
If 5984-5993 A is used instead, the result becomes 0.11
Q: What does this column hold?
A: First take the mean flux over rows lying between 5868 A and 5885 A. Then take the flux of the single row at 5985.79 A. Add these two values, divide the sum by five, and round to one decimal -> 24.7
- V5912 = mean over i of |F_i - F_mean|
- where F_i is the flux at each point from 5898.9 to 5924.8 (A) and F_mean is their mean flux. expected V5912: 1.9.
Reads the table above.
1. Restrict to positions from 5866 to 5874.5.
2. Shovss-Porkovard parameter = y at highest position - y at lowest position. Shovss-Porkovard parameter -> 0.8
